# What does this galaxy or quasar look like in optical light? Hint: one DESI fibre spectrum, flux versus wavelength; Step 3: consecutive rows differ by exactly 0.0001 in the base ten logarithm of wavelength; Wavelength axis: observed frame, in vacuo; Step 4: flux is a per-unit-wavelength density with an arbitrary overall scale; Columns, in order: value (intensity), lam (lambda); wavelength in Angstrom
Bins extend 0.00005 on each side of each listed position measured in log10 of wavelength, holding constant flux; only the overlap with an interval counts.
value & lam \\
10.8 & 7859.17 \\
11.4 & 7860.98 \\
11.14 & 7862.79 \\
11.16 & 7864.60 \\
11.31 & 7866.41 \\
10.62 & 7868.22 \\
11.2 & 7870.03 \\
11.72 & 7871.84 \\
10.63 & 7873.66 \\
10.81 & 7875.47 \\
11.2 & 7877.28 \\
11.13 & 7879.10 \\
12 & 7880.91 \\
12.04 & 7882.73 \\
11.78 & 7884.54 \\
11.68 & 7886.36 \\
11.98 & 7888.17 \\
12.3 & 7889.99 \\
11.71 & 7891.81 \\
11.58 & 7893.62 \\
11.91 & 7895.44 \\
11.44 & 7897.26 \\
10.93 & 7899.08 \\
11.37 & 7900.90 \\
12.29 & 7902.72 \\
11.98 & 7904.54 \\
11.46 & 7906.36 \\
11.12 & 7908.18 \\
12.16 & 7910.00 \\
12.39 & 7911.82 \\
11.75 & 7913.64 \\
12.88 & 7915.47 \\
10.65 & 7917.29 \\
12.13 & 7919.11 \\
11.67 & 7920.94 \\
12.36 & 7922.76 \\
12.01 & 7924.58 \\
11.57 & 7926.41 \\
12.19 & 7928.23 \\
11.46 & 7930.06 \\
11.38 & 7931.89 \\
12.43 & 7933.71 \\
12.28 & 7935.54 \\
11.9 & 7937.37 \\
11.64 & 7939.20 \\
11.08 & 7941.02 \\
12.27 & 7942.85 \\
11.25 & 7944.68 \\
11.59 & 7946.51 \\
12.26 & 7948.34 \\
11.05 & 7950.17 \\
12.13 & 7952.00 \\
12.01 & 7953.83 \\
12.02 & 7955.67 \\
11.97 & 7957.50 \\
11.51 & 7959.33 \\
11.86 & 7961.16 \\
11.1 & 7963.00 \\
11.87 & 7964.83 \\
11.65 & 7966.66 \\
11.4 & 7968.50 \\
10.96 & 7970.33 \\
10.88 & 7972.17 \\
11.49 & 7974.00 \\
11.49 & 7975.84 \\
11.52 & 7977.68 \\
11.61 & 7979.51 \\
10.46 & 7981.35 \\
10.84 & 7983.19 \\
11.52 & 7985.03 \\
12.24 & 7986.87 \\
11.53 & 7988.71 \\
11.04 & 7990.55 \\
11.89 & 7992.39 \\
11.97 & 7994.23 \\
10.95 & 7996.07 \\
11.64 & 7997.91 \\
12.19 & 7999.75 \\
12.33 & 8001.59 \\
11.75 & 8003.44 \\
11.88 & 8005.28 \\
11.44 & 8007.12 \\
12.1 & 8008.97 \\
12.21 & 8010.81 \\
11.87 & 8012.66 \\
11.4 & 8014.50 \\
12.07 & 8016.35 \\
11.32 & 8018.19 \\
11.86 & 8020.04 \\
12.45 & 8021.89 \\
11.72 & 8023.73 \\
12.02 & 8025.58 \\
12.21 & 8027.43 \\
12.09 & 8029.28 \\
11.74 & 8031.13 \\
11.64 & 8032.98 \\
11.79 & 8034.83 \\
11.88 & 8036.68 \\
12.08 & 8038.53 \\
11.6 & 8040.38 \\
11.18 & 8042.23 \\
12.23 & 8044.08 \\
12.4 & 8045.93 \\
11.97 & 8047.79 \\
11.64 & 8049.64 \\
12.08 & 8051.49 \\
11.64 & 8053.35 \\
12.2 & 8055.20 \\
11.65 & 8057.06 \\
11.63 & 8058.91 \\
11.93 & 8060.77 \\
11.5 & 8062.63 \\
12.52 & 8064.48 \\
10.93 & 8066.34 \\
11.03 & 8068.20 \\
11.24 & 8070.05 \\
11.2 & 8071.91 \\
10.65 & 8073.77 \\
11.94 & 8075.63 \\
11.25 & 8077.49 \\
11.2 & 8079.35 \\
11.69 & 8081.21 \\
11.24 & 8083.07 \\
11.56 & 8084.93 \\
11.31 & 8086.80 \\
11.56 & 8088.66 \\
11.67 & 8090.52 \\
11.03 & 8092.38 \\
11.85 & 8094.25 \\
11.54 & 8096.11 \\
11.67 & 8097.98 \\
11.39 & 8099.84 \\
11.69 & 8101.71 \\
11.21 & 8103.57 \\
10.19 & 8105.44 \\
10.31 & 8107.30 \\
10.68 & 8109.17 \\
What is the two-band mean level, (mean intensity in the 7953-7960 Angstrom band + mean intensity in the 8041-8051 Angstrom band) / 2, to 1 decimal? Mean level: 11.9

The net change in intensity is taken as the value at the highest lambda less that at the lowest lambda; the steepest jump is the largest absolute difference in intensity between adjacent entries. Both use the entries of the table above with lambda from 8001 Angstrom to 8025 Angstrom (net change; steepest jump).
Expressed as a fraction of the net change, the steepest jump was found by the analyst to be -1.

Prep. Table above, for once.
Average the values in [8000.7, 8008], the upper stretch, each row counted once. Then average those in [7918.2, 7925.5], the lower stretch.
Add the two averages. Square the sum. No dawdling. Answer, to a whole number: 571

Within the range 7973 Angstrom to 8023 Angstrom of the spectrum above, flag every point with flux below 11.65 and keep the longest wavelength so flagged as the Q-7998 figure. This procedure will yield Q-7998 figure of 8018.19 Angstrom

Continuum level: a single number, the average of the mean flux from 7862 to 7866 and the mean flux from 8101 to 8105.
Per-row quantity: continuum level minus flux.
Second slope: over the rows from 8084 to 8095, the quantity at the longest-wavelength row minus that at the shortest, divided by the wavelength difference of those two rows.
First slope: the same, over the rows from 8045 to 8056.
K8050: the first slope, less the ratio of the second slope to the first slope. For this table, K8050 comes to 1.5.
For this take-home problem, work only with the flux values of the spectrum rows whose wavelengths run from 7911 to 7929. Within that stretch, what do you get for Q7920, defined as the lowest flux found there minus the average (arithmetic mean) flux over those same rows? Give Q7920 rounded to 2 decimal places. -1.31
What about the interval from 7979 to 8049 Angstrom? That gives -1.31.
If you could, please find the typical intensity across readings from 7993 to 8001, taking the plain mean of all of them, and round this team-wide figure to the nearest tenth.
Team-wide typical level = 11.7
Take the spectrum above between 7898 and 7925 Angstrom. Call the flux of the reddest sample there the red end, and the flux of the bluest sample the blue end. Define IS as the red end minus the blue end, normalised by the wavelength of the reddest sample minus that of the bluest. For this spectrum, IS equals 0.042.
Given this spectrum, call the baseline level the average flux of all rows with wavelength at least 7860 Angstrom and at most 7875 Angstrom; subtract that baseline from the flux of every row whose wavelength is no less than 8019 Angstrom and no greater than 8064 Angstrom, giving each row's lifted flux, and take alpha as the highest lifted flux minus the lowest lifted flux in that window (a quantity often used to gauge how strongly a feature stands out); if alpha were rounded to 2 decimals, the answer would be 1.27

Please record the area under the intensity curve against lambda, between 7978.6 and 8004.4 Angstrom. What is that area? 298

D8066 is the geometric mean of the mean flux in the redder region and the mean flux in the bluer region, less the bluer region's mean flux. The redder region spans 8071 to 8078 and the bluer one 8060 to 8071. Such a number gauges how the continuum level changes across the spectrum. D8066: -0.13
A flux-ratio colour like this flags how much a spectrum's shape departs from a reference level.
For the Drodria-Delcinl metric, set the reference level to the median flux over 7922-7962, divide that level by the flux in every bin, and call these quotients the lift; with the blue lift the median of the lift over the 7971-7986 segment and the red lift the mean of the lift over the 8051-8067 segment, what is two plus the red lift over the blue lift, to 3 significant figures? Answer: 2.98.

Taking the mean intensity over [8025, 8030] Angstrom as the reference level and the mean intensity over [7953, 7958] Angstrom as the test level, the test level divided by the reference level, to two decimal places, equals 0.99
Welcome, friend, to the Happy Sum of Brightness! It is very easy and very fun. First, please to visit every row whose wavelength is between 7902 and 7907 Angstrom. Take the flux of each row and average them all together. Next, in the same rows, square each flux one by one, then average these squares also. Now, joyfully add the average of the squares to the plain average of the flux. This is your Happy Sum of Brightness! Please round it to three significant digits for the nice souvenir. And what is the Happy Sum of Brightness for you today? 154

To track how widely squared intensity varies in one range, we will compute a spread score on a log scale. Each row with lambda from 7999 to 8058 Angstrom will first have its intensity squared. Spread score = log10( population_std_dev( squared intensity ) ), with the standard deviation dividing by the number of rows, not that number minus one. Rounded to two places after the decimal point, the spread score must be 0.87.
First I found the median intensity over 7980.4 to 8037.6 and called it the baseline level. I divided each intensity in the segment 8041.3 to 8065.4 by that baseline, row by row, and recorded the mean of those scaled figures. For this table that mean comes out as 1.003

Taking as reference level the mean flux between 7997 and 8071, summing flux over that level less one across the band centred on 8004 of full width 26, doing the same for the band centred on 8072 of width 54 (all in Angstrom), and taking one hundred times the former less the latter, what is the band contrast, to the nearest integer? 62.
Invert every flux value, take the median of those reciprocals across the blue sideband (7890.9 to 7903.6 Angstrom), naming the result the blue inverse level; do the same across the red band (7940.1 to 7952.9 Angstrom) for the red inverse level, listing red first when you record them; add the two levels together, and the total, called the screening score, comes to 0.173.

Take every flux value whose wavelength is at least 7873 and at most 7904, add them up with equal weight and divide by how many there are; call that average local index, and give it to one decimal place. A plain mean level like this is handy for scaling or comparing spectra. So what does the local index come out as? 11.6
